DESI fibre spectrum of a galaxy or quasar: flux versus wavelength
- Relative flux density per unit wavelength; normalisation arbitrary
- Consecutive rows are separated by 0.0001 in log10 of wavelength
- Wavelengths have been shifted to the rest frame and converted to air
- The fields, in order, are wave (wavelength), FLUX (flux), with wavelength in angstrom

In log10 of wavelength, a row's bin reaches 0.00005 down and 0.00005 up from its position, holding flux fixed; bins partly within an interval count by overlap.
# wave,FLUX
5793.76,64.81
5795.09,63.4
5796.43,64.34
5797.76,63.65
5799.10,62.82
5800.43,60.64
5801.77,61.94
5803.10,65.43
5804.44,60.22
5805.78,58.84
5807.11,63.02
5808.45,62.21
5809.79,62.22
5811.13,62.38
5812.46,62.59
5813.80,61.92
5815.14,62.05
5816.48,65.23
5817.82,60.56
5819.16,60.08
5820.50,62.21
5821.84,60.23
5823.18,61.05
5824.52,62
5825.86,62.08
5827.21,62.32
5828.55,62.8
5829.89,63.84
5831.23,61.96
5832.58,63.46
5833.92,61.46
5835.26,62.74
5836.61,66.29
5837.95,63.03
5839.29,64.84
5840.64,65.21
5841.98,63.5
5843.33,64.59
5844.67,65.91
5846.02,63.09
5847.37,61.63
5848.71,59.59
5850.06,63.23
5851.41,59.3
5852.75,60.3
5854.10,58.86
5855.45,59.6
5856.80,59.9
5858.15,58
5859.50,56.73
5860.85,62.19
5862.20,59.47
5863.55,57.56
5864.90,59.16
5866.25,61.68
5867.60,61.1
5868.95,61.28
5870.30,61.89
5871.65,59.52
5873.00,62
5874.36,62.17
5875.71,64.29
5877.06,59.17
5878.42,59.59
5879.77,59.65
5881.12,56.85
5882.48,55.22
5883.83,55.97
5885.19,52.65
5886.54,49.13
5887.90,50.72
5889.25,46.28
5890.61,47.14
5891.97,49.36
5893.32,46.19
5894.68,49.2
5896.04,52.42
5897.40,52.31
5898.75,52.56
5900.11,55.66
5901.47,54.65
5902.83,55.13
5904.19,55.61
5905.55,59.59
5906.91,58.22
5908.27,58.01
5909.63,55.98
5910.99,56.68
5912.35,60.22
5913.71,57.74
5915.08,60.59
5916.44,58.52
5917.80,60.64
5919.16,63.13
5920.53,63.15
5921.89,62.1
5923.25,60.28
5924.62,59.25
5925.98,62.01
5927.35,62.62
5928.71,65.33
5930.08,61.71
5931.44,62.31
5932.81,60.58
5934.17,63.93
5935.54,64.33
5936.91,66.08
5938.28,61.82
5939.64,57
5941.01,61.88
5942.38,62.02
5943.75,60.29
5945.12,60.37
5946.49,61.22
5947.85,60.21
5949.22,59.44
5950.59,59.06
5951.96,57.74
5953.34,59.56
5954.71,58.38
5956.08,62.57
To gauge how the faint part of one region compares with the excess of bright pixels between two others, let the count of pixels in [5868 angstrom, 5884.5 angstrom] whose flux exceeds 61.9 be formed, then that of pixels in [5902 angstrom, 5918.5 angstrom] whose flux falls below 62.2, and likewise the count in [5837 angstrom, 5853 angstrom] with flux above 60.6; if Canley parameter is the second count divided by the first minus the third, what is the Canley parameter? -2.0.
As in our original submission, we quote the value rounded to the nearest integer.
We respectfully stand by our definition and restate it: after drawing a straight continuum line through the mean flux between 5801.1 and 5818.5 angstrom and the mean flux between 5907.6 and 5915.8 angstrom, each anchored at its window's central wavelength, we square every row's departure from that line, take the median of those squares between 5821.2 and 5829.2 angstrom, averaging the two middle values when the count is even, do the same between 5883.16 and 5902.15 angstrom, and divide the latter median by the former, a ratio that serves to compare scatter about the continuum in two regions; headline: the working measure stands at 110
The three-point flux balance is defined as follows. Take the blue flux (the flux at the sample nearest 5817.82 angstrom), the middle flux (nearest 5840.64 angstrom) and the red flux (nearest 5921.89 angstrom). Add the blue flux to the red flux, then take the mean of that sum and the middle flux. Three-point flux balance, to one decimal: 93.9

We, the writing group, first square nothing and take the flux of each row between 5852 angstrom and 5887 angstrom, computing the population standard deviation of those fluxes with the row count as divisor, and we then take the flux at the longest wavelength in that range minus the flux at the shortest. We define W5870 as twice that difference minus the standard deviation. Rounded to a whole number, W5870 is -26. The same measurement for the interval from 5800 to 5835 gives 0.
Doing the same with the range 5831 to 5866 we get -8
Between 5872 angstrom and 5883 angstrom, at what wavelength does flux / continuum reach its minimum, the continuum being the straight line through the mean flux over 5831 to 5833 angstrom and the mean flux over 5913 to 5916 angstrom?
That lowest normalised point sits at 5882.48 angstrom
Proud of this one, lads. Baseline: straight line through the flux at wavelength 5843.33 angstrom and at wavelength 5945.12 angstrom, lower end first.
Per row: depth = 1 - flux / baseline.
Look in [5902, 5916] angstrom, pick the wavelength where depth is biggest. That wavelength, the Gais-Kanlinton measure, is 5902.83 angstrom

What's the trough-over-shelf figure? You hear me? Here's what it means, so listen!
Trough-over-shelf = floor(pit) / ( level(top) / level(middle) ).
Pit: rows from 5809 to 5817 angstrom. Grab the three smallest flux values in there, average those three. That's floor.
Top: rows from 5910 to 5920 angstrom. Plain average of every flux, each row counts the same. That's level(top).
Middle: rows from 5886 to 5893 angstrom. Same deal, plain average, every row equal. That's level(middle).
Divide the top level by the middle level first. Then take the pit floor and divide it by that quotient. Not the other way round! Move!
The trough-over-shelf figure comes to 50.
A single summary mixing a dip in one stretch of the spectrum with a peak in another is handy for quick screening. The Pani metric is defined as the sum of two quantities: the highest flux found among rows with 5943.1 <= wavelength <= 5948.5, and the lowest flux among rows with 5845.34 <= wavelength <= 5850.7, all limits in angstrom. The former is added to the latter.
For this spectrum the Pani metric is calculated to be 121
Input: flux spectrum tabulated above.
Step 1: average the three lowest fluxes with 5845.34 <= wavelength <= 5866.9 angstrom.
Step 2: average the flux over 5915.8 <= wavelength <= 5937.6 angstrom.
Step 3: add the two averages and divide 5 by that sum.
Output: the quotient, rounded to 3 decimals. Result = 0.042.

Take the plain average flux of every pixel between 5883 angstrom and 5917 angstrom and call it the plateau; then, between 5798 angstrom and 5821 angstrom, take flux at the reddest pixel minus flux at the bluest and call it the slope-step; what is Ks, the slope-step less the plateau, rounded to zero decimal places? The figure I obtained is -55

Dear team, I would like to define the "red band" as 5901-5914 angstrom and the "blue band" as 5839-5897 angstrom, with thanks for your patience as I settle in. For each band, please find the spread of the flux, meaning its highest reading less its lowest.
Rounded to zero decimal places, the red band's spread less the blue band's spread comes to -14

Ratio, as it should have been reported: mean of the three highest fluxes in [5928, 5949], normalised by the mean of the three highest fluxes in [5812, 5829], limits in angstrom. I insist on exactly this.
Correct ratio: 1.03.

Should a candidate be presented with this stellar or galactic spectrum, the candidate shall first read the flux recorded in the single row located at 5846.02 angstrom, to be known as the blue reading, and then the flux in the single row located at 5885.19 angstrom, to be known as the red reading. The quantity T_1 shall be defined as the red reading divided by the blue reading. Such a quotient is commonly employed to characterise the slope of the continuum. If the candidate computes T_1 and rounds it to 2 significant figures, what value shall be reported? 0.83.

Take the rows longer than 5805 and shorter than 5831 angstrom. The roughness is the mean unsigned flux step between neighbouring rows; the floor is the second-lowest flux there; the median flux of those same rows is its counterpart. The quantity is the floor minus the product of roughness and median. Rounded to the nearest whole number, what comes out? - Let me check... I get -17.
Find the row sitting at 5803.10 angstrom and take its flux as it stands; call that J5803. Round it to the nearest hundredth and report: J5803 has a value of 65.43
